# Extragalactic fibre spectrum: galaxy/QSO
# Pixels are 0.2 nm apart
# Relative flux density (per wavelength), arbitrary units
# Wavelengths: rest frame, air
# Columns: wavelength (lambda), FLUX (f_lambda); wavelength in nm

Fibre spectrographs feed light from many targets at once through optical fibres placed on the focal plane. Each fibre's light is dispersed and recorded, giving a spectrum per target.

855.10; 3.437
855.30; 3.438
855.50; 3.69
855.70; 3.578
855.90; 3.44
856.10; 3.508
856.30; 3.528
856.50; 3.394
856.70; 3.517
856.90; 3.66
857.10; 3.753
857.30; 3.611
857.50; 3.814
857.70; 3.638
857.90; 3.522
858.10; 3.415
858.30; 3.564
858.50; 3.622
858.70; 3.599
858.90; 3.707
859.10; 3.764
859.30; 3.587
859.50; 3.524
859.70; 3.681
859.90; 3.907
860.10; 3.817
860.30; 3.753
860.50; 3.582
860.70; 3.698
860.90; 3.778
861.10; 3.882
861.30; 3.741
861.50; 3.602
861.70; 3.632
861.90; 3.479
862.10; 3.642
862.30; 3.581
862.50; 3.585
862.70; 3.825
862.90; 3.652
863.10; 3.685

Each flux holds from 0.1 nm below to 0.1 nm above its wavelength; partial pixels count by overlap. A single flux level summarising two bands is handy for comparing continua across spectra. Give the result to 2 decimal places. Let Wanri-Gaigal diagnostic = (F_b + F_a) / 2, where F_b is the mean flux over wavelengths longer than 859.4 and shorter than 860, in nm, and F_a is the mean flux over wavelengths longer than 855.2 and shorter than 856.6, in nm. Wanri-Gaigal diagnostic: 3.61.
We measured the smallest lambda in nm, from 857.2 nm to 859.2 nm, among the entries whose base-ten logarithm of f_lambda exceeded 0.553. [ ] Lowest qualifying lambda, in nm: 857.30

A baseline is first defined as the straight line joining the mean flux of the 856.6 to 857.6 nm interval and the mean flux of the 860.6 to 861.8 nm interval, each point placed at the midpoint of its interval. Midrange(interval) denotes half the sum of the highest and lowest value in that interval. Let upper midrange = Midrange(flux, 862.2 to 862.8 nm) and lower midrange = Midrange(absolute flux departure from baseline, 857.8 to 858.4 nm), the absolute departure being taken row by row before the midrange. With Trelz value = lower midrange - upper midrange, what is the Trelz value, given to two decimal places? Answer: -3.51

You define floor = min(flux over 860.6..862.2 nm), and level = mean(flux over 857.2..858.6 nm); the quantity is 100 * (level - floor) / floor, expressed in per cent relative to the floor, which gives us 3.4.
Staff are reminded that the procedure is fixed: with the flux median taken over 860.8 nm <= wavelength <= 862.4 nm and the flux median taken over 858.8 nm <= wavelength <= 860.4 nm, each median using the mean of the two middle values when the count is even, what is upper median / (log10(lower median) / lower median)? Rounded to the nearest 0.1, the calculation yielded 23.7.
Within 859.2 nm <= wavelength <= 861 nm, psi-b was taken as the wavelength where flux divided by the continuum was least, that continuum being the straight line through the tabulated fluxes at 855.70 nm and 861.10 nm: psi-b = 859.50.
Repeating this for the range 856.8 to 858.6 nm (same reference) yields 858.10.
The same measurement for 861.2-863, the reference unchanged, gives 861.90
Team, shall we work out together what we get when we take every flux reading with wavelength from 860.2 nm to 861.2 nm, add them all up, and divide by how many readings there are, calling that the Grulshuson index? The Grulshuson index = 3.74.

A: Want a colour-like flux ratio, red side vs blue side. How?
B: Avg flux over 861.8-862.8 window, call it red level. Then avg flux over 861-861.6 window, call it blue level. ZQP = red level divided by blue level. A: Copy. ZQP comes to 0.97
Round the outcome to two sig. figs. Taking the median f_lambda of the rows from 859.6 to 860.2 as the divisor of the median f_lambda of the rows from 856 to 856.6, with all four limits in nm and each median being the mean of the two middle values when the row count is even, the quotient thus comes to 0.92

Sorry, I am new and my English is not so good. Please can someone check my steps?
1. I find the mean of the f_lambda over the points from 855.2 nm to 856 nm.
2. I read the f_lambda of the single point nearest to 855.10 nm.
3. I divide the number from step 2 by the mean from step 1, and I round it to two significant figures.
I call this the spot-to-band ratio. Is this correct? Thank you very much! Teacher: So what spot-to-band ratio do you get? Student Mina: 0.97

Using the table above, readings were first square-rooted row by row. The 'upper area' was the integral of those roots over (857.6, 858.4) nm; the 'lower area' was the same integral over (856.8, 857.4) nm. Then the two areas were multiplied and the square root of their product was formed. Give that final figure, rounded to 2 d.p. 1.32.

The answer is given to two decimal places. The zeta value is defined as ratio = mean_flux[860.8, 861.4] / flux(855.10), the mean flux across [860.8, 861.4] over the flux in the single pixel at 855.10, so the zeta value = 1.11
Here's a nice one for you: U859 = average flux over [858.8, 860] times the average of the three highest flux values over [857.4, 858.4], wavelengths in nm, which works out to 13.6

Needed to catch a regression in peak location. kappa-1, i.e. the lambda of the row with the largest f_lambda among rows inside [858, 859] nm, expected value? 858.90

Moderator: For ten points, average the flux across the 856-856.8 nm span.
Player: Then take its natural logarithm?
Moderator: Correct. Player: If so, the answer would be 1.25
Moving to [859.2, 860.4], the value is 1.31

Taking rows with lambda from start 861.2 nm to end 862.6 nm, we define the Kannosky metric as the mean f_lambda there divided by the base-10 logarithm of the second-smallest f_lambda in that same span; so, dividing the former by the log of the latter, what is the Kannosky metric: 6.51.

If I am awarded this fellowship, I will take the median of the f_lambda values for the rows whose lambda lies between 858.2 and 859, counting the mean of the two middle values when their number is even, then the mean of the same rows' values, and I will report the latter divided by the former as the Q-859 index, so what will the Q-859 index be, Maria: 1.00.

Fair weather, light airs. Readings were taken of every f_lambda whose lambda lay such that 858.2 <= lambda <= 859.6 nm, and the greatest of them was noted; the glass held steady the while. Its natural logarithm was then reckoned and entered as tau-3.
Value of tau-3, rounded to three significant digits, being 1.33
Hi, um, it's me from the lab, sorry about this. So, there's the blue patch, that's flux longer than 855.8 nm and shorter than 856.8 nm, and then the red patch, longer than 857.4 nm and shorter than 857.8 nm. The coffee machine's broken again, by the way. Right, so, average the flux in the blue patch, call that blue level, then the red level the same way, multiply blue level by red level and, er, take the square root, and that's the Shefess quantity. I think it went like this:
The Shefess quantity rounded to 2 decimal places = 3.60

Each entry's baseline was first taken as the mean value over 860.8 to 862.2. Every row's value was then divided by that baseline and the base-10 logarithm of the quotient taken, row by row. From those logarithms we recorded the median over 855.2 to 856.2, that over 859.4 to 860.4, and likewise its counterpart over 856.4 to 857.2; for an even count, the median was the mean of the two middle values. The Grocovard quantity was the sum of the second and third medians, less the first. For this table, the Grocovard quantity 0.018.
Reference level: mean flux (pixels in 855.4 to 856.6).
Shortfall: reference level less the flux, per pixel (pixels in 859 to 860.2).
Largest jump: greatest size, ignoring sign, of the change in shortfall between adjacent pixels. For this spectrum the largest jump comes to 0.23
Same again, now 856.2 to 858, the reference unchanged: 0.20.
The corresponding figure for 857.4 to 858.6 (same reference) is 0.18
